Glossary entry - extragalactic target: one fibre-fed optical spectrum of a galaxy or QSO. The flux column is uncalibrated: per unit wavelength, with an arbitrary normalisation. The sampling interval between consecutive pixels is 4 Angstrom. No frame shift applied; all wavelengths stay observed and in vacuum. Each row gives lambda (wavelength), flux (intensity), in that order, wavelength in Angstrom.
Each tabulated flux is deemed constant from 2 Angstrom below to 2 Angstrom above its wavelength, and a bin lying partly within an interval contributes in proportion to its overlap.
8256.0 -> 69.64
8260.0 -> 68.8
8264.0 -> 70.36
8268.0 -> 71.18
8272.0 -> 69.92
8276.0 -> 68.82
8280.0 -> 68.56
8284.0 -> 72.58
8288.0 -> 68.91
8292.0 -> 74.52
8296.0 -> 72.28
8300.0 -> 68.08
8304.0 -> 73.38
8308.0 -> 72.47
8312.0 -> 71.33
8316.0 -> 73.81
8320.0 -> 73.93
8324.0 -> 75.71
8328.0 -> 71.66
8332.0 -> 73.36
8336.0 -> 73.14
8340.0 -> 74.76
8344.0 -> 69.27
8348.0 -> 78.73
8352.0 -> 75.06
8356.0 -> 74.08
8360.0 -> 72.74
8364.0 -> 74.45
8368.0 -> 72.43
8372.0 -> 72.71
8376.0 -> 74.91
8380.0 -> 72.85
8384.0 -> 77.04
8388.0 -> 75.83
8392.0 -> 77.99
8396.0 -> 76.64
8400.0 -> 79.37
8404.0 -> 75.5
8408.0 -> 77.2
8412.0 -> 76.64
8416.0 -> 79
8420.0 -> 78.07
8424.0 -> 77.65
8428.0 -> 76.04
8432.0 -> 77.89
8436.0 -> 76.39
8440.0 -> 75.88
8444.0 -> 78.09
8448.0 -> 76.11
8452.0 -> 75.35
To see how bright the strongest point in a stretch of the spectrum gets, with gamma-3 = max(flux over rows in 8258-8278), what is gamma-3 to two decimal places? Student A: 71.18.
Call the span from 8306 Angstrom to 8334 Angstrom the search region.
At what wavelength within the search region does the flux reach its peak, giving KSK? 8324.0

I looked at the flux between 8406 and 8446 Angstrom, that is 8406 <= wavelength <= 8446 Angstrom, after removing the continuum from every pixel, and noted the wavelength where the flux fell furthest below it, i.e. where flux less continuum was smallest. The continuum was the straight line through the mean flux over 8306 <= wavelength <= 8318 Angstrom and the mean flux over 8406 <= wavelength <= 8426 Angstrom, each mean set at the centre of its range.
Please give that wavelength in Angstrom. 8440.0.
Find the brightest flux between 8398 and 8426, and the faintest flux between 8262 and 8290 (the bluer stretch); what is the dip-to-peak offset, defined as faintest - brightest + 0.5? -10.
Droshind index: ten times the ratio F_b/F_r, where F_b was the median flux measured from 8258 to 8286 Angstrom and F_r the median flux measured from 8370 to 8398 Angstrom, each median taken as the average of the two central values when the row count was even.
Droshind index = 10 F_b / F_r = 9.22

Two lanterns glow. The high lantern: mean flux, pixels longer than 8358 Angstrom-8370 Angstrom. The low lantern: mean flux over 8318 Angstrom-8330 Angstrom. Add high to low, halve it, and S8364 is 73.5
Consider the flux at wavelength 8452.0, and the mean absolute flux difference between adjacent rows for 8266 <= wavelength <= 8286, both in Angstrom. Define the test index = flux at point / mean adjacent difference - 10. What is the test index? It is 35.4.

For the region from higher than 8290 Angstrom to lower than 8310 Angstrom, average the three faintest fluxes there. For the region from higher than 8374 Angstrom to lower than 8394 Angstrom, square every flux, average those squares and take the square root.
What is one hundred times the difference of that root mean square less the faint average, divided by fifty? 9.6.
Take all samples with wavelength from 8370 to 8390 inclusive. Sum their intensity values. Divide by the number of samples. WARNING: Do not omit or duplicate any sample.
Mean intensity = 74.7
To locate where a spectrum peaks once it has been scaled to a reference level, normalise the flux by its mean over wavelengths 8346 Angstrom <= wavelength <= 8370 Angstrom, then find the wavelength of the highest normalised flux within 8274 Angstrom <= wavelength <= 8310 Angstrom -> 8292.0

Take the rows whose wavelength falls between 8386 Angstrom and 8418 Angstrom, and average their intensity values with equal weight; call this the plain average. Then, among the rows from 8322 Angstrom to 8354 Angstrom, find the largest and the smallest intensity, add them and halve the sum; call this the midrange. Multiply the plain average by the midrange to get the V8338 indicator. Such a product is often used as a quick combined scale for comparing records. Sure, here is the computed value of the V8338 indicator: 5718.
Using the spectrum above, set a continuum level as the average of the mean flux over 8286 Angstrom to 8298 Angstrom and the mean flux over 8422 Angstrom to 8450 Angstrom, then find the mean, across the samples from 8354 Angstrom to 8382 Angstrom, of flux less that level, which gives -0.9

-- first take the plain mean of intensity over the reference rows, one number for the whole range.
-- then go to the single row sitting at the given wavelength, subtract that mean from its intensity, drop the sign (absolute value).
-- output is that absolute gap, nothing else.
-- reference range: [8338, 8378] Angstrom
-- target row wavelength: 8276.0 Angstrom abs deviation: 5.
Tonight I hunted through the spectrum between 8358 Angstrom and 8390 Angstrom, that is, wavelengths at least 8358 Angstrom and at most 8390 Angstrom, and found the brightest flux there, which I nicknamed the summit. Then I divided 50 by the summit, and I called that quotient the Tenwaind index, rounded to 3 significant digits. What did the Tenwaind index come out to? 0.649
